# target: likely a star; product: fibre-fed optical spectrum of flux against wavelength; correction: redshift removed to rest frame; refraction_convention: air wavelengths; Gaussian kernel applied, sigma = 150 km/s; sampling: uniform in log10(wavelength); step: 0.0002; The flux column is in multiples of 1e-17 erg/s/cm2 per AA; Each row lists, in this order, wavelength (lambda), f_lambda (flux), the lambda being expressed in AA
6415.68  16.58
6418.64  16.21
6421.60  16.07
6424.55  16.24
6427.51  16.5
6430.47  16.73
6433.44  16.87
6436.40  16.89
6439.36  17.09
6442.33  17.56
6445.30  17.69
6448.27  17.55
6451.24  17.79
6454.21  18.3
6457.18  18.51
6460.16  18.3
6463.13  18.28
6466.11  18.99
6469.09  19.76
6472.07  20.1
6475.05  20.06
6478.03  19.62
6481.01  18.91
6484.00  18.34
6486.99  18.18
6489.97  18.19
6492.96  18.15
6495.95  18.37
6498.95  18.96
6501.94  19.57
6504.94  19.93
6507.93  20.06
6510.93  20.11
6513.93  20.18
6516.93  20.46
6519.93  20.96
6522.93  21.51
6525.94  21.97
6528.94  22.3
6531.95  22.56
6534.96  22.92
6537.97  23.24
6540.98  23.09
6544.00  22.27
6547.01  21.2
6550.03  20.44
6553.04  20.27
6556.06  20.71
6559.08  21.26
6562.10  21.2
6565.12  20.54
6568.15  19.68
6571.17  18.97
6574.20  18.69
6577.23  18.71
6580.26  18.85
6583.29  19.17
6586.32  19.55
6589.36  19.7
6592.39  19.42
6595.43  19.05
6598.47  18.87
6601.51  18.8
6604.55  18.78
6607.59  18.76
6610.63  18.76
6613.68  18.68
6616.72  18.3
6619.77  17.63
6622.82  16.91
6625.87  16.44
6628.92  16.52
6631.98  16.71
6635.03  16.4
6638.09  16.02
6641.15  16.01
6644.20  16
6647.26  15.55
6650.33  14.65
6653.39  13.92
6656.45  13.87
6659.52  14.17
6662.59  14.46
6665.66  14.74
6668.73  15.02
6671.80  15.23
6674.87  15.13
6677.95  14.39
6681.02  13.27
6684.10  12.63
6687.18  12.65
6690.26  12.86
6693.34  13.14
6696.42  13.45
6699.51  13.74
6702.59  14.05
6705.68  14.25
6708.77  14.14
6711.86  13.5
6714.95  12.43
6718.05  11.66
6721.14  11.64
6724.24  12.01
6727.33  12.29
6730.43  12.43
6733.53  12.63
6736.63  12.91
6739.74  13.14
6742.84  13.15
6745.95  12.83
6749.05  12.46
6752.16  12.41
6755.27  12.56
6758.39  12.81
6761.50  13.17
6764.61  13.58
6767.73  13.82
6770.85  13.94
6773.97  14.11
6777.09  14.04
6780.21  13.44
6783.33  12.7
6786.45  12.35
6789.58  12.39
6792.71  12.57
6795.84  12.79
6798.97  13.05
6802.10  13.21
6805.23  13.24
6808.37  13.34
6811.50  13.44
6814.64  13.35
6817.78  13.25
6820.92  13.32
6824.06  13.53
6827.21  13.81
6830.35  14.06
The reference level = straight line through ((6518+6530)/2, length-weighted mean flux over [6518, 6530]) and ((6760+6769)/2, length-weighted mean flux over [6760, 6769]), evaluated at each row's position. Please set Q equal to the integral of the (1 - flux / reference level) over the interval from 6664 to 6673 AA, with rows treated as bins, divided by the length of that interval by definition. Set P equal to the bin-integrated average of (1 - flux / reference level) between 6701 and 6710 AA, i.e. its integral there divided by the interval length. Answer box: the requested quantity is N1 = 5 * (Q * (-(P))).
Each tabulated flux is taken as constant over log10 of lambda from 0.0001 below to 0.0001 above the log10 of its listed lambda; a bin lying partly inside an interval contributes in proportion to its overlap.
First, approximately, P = 0.09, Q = 0.106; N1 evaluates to -0.046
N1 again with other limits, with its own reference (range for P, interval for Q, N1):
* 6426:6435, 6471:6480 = -0.238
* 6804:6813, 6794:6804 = -0.029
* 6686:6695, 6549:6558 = -0.006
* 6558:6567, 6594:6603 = 0.002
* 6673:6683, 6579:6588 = -0.014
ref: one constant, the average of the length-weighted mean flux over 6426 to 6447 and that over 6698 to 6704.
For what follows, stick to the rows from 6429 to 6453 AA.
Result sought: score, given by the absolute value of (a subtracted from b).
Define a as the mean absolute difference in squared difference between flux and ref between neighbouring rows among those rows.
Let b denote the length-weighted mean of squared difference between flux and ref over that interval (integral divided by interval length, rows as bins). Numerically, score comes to 2.7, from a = 0.7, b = 3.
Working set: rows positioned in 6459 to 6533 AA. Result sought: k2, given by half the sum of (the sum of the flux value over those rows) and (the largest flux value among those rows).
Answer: 258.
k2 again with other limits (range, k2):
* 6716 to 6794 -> 168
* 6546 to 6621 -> 254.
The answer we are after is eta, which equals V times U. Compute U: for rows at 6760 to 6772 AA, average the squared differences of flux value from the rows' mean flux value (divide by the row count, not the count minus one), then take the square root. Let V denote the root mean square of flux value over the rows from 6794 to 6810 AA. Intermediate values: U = 0.29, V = 13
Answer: 3.9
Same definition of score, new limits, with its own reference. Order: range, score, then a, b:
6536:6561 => 31.6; 6.8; 38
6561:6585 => 12.8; 3.7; 16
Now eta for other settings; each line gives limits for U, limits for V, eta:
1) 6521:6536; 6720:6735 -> 5.9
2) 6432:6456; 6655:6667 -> 6.6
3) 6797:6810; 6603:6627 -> 1.9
